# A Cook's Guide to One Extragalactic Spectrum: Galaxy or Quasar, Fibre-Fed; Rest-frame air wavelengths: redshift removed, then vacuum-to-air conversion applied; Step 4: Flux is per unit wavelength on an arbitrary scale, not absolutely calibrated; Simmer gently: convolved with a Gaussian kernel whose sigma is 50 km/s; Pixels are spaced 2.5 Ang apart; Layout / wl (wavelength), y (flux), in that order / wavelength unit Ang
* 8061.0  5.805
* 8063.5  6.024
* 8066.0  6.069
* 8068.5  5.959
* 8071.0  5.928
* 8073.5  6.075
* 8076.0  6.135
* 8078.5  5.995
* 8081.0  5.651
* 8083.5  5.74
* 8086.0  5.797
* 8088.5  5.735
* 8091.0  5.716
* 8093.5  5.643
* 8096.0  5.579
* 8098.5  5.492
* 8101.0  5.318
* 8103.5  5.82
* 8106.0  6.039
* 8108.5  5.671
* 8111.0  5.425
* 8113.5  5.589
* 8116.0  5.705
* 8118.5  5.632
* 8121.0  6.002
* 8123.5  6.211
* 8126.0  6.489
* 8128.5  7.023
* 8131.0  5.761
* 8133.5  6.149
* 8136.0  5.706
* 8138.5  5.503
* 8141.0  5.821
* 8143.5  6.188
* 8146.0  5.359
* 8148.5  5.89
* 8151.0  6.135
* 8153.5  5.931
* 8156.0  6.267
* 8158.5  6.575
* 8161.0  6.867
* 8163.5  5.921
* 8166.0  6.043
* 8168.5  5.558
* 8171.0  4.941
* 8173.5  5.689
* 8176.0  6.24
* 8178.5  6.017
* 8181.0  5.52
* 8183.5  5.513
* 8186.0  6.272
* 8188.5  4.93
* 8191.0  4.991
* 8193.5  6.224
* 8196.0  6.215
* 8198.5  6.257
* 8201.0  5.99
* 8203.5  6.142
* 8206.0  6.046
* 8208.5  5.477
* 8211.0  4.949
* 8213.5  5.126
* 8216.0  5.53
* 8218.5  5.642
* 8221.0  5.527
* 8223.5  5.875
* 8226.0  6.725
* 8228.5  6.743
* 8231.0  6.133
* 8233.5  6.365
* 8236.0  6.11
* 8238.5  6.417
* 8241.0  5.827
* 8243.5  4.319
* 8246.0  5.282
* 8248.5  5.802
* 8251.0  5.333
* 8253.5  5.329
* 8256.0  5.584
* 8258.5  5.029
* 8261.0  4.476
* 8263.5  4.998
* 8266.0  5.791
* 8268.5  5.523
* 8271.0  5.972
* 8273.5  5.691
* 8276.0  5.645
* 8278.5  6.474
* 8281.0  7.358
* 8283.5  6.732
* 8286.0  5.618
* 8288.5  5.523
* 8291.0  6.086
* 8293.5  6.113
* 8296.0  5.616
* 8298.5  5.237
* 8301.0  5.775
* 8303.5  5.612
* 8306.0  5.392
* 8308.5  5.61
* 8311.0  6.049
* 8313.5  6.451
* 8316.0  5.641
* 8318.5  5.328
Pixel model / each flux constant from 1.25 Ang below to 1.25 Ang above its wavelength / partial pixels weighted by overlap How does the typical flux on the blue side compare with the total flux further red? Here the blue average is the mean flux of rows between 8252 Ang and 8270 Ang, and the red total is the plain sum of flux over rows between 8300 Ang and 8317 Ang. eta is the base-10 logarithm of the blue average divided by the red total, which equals -0.89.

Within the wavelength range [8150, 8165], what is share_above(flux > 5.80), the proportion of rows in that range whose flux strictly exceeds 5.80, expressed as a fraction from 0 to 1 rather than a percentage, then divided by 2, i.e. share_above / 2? 0.50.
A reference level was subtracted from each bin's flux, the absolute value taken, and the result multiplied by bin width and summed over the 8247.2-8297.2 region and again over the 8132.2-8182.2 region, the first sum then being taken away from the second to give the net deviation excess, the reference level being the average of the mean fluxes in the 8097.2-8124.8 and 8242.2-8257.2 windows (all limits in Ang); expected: 0.9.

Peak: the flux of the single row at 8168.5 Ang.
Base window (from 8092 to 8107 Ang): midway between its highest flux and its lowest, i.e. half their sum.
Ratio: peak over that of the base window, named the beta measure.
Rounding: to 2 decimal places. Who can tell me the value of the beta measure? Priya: 0.98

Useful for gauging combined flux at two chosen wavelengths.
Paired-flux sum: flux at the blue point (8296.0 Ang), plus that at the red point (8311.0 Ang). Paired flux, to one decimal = 11.7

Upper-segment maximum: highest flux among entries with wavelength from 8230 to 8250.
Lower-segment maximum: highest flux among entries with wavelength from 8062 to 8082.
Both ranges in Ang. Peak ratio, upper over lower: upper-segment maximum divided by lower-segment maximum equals 1.05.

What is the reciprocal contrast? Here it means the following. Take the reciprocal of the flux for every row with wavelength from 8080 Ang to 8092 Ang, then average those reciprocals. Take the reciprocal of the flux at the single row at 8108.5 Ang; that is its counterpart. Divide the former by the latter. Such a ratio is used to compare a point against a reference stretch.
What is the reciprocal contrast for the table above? 0.99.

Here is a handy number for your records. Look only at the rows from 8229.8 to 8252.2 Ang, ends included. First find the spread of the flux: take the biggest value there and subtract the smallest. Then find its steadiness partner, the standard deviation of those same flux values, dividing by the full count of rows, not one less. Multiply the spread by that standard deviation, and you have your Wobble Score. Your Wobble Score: 1.3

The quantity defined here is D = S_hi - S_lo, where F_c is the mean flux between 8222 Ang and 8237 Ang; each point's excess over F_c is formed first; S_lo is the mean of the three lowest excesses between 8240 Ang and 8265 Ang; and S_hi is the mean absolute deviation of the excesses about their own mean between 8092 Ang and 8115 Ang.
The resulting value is 1.9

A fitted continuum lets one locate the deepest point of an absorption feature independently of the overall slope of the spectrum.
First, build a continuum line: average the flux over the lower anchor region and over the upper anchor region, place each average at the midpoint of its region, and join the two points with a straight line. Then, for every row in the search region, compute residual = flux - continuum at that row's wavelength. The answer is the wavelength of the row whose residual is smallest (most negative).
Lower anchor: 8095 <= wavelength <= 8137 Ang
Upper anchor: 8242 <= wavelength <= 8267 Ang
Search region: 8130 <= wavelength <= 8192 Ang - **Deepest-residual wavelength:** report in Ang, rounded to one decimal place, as 8171.0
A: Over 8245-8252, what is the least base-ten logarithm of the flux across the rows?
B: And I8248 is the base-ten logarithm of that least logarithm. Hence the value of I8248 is -0.141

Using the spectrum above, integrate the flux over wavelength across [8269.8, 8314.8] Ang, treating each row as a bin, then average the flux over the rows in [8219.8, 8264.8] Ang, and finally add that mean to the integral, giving 273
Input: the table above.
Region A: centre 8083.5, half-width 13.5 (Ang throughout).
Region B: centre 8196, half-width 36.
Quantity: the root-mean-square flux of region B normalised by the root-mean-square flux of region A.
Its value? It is 1.01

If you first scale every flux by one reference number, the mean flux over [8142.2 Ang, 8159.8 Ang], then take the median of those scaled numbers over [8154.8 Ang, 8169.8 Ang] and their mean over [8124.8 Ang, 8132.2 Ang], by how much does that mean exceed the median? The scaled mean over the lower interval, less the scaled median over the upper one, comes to 0.045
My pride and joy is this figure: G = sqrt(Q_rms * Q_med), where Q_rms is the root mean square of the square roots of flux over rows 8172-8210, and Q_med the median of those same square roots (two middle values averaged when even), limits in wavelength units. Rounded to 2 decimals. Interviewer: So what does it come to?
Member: 2.43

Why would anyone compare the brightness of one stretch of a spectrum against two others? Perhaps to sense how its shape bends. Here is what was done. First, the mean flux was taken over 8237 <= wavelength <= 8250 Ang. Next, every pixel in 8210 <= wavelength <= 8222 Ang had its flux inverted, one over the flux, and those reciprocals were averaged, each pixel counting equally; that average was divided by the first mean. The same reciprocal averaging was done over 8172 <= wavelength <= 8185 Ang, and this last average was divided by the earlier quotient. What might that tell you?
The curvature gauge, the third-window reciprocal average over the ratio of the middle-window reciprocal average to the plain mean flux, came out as 5.1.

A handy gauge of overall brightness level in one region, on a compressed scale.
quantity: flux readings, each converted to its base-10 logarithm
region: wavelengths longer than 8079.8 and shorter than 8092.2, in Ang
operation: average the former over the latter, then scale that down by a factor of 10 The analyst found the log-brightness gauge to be 0.0758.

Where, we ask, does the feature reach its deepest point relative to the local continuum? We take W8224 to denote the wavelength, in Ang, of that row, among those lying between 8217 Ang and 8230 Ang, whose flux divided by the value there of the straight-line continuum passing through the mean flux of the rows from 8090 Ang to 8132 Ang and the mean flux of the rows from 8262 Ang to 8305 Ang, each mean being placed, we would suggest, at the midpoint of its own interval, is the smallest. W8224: 8221.0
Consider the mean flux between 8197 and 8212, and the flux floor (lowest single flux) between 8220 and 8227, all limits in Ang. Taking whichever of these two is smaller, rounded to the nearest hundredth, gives 5.53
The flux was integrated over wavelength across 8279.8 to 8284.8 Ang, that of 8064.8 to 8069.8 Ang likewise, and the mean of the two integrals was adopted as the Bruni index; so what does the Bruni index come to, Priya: 32.6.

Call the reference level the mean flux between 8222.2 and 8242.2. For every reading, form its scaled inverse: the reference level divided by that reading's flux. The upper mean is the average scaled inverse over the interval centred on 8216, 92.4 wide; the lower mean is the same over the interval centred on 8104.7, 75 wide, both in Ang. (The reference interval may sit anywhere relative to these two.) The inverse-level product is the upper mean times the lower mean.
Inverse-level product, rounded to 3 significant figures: 1.20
